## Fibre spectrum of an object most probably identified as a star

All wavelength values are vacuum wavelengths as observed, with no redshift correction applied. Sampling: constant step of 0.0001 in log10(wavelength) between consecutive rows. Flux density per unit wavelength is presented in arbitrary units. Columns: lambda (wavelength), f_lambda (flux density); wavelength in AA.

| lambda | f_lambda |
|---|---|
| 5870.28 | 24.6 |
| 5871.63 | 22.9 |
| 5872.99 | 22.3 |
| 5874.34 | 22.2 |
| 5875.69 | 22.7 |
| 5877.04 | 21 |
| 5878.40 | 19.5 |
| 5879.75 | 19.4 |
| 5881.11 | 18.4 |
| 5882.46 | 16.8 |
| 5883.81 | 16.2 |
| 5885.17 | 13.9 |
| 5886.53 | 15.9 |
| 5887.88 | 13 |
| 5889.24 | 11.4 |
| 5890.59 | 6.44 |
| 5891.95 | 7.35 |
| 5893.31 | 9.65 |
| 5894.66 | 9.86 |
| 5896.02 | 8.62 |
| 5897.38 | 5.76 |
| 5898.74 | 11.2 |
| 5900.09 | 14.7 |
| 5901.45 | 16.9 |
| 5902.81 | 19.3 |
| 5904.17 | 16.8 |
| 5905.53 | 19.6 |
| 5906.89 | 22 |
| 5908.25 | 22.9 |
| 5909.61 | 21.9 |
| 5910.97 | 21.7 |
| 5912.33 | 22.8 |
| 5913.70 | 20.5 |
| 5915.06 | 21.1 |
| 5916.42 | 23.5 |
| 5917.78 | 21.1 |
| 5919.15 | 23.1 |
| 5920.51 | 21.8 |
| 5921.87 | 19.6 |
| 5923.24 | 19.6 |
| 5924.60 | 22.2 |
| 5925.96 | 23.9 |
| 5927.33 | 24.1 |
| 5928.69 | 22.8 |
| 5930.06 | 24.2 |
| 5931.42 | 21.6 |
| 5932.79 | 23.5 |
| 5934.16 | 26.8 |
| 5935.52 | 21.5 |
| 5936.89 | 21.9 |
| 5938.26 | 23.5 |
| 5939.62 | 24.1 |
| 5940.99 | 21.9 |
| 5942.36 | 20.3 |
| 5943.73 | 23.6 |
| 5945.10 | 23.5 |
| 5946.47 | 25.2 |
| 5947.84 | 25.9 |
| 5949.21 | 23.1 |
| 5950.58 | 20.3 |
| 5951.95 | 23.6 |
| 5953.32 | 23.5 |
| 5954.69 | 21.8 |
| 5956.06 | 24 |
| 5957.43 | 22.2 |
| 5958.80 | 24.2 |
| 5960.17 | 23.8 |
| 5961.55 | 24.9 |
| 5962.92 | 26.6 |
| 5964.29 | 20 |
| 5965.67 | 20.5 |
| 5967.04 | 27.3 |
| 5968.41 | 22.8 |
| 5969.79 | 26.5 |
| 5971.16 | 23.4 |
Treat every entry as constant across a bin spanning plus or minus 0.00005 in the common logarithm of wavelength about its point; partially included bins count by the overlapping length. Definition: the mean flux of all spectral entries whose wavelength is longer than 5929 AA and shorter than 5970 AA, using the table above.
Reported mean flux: 23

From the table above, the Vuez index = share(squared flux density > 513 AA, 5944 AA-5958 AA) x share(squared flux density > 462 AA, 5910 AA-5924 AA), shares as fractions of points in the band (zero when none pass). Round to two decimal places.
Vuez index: 0.35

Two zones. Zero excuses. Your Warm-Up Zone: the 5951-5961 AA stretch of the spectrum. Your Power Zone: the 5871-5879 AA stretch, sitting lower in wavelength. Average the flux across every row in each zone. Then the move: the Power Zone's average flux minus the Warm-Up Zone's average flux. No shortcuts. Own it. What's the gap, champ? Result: -1.5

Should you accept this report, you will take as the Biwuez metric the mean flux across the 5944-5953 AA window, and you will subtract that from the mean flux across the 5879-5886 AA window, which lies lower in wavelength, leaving -6.7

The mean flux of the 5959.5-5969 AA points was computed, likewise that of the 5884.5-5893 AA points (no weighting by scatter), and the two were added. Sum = 35.0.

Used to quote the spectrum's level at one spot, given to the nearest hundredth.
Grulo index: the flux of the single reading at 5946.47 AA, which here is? 25.20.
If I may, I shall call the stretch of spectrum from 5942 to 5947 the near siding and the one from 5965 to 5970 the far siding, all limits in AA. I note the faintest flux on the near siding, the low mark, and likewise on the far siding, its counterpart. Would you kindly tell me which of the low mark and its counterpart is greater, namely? 20.5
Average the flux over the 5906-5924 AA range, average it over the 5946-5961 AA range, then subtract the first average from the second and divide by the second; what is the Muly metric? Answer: 0.08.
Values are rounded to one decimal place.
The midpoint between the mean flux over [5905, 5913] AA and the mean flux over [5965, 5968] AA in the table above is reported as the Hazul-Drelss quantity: 22.9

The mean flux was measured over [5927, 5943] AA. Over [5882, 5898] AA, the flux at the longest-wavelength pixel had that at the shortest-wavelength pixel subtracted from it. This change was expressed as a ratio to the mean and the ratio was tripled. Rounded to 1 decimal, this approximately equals -1.4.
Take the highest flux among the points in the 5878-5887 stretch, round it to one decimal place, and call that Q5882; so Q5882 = 19.5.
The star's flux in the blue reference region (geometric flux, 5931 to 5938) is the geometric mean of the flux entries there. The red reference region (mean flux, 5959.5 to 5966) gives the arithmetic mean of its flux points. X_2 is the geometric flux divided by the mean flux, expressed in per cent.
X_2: 99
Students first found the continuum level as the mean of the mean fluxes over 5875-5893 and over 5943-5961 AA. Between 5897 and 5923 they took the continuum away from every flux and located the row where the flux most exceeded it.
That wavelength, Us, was 5916.42 AA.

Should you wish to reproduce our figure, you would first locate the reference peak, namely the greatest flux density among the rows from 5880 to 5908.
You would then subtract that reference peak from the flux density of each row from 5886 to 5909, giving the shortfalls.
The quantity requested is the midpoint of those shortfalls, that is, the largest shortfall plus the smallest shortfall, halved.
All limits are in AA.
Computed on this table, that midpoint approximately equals -7.7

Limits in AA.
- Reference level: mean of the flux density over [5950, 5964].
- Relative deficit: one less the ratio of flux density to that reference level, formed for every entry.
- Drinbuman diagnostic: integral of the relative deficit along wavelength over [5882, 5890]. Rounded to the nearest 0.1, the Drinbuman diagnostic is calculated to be 3.1 AA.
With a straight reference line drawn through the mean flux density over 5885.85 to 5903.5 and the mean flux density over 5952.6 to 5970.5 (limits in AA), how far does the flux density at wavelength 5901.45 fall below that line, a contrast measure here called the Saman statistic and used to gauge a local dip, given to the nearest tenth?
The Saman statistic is -4.1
